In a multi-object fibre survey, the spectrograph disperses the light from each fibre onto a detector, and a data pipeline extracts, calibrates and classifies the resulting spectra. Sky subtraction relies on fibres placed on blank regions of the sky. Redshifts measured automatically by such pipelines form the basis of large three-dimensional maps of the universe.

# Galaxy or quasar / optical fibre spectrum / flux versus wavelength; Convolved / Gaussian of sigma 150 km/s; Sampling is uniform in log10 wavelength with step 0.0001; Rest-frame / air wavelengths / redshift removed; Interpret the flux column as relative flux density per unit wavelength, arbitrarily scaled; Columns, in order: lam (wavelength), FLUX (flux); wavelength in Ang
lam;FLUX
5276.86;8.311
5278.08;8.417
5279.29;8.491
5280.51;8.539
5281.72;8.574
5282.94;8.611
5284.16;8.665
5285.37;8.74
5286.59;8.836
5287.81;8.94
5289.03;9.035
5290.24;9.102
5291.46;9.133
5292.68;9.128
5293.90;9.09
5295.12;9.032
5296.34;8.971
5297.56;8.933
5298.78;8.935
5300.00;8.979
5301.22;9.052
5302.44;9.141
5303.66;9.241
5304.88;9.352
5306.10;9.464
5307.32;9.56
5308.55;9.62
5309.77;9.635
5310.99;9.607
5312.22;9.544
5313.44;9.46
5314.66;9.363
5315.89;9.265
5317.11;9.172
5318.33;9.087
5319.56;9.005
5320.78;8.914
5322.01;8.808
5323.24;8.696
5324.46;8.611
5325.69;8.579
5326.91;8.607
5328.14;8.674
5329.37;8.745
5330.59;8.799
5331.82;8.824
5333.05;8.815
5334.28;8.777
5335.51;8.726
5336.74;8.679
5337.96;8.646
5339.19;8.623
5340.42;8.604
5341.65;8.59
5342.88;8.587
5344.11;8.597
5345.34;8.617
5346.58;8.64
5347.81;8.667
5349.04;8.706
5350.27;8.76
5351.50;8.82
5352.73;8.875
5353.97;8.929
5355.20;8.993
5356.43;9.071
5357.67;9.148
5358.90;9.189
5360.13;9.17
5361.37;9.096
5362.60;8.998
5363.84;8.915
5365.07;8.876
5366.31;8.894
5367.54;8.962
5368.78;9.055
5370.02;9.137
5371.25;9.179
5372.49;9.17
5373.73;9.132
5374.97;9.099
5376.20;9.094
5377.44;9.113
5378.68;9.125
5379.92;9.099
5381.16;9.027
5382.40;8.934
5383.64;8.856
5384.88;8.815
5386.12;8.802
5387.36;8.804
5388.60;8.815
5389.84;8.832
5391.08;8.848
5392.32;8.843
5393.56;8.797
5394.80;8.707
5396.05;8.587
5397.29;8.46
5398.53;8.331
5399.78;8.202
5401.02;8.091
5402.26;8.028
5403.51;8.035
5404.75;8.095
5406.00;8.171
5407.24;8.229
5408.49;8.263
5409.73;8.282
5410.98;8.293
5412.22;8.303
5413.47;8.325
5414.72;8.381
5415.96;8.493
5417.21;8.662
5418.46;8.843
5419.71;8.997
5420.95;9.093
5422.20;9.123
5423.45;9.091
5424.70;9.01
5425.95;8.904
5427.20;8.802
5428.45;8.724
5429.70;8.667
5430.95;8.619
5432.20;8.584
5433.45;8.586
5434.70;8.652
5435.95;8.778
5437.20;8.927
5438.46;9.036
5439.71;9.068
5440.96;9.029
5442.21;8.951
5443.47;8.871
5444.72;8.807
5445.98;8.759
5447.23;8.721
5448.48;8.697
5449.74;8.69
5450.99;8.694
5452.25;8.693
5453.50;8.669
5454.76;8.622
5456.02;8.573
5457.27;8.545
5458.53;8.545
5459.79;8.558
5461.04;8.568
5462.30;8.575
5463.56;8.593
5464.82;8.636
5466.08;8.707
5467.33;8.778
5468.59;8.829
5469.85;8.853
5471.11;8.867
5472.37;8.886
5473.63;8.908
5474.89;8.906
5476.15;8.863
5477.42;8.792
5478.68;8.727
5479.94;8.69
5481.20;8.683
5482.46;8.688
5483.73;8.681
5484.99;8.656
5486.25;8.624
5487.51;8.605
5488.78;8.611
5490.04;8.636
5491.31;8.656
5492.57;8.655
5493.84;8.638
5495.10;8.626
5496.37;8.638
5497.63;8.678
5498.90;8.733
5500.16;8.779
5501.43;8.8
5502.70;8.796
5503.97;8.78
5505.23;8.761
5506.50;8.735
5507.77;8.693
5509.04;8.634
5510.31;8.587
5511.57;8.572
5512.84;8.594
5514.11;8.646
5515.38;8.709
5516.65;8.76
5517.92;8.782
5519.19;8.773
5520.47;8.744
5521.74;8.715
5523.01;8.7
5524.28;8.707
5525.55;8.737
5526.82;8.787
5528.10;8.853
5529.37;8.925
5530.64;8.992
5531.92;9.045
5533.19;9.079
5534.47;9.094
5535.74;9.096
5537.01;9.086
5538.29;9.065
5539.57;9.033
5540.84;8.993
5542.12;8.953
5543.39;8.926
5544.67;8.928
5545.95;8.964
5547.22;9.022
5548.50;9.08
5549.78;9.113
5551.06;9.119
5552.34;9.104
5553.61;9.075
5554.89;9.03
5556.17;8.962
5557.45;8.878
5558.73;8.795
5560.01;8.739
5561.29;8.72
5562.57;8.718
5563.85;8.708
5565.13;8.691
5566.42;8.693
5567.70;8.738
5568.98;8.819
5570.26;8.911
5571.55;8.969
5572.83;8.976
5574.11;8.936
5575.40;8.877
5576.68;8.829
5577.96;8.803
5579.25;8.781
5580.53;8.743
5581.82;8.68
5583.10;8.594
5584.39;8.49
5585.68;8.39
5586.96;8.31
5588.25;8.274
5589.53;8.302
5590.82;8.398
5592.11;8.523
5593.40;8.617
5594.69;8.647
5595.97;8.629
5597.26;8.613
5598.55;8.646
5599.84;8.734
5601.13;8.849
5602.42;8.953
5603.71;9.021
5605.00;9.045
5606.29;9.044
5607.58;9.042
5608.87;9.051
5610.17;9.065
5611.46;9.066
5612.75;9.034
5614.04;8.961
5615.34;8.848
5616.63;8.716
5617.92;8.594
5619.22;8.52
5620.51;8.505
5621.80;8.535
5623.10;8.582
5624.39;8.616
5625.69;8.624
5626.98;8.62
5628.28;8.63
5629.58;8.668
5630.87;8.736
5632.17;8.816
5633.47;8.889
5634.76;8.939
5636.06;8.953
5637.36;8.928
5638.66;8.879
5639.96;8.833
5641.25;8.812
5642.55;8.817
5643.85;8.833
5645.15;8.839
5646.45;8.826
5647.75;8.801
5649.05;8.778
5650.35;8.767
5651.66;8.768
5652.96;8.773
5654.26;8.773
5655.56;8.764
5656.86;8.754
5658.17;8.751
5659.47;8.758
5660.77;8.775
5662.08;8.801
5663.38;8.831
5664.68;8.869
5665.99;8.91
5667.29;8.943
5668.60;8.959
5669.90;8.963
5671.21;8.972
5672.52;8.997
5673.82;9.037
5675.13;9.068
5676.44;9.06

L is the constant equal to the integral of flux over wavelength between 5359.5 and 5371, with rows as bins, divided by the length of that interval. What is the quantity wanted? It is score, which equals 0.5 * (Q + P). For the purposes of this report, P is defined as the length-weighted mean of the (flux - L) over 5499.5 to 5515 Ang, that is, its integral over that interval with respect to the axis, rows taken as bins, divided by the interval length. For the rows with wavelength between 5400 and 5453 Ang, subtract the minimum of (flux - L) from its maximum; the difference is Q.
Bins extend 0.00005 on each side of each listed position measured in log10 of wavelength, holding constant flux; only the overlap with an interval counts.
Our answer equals 0.39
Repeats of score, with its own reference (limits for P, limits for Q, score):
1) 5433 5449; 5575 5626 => 0.31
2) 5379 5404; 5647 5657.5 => -0.16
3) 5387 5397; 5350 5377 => 0.09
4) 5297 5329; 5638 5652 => 0.11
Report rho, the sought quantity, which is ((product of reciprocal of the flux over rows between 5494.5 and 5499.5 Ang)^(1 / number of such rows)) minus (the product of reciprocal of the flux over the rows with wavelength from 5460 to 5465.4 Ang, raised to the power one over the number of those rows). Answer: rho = -0.0010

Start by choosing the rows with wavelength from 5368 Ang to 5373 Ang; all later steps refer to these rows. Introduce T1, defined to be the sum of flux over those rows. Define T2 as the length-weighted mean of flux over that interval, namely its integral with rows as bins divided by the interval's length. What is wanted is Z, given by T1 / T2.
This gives 4.0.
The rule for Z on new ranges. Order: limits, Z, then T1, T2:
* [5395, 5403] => 6.0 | 50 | 8.3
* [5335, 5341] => 5.0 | 43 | 8.7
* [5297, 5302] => 4.0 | 36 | 9.0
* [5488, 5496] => 6.0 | 52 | 8.6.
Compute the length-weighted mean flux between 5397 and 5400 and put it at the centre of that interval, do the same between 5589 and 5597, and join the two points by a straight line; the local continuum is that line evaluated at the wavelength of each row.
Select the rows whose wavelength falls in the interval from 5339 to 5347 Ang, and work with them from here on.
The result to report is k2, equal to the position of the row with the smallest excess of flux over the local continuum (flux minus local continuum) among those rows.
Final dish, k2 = 5342.88 Ang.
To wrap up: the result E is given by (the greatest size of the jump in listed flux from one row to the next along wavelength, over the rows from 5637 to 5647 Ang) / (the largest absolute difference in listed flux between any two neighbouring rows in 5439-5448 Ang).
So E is 0.6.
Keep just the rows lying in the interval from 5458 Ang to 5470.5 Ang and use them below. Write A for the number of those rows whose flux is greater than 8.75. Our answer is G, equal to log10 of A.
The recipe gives 0.48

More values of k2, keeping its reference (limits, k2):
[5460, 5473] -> 5461.04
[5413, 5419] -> 5413.47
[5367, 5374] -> 5367.54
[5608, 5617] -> 5616.63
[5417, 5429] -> 5417.21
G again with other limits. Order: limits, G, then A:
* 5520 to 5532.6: 0.70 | 5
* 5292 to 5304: 1.00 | 10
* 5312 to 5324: 0.95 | 9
